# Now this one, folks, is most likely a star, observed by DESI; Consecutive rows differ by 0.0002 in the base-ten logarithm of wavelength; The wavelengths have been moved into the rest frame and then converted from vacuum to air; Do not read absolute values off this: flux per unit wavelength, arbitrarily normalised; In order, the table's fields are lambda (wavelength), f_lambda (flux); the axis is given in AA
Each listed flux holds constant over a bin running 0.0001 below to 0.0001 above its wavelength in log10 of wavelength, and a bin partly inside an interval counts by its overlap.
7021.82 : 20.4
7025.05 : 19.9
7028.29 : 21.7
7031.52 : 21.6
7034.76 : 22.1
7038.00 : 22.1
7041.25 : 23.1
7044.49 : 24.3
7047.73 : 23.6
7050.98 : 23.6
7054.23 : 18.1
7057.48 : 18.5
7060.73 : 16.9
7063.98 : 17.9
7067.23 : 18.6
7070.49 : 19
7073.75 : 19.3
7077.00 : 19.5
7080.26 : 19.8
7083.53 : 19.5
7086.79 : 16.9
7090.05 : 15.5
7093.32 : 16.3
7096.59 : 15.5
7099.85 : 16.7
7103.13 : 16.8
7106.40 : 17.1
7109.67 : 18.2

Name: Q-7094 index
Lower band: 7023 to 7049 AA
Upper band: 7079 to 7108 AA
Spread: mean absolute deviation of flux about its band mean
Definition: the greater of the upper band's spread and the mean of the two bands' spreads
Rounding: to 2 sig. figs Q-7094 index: 1.1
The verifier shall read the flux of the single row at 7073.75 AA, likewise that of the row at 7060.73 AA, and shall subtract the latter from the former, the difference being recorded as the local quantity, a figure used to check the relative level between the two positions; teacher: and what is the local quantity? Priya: 2.4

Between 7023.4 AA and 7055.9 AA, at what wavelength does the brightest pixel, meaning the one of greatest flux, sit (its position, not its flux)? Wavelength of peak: 7044.49 AA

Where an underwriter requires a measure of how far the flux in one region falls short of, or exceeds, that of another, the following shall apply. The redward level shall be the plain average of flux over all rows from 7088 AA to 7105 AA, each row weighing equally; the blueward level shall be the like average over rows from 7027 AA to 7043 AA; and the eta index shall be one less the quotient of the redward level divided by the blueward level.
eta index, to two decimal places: 0.27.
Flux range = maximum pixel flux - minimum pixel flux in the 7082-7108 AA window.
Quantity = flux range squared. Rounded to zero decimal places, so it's 16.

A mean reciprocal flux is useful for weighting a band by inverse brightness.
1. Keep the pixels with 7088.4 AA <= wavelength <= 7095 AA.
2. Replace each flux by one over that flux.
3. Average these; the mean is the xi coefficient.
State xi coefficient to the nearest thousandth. 0.063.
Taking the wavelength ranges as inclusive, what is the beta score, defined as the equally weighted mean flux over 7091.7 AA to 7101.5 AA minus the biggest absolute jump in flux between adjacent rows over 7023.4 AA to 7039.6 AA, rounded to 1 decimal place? 14.4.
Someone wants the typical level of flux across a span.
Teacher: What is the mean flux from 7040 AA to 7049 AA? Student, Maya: 23.7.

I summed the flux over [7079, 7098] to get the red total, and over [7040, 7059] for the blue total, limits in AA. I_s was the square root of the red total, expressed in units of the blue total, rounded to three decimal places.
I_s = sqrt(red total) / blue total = 0.078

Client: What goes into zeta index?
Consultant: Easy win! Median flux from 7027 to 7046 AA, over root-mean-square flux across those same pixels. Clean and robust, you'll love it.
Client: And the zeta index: 0.98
